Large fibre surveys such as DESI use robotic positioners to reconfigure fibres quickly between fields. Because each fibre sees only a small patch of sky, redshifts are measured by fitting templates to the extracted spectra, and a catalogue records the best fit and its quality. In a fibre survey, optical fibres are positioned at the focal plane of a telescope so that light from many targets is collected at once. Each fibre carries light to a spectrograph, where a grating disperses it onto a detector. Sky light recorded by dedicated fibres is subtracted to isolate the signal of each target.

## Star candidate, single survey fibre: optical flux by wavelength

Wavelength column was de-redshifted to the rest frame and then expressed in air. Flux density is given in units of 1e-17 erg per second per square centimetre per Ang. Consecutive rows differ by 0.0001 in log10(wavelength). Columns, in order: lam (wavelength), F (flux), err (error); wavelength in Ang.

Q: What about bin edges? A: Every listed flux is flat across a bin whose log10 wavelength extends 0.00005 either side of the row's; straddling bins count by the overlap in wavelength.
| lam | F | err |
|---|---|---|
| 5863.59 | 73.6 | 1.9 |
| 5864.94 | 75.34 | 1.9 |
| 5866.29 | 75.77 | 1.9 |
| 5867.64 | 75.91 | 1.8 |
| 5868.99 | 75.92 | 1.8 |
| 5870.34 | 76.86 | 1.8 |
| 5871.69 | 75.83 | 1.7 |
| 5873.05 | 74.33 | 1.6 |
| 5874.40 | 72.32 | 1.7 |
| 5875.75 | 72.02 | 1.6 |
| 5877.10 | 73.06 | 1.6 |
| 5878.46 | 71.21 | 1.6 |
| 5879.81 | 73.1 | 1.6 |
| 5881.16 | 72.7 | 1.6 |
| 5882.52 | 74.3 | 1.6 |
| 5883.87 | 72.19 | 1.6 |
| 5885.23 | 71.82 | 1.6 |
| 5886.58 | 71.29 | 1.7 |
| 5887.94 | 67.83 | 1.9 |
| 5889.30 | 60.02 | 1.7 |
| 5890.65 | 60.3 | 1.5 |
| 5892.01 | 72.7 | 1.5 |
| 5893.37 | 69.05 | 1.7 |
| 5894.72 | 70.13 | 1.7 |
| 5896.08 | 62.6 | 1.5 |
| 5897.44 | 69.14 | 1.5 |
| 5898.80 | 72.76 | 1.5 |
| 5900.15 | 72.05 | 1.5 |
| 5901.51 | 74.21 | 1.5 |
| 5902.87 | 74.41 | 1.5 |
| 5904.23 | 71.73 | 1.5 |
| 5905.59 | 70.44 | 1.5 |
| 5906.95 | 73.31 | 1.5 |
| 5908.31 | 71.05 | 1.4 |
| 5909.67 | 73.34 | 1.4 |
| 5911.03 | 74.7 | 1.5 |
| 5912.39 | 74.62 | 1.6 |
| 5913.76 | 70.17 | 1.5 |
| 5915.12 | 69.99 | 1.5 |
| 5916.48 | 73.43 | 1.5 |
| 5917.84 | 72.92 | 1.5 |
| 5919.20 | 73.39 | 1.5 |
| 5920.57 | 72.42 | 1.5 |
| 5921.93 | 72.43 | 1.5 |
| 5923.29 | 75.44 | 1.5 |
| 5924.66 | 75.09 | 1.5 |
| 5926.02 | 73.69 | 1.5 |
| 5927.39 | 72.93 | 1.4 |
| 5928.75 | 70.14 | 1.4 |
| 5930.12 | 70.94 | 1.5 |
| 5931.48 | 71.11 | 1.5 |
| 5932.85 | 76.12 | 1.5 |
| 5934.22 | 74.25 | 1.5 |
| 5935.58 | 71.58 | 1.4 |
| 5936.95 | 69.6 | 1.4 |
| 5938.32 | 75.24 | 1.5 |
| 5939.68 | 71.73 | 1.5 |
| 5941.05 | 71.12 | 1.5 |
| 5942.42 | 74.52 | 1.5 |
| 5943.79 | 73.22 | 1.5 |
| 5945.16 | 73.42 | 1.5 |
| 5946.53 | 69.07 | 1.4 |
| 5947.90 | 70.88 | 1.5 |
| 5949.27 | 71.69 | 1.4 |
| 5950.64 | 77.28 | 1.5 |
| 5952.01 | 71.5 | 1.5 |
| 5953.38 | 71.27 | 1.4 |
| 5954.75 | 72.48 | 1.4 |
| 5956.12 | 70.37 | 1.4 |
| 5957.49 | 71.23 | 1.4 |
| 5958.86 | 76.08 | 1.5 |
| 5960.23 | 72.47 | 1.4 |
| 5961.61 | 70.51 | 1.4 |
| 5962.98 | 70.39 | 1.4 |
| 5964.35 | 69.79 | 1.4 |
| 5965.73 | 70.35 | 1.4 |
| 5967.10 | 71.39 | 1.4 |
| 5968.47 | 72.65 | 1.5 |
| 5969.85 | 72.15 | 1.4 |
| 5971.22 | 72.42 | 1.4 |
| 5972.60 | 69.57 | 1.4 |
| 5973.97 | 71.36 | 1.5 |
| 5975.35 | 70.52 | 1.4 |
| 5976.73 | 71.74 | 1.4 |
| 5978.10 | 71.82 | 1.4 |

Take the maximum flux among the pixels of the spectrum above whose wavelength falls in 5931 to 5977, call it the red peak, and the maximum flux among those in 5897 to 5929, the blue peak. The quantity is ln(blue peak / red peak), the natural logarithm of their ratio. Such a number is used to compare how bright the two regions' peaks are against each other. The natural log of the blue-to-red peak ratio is -0.02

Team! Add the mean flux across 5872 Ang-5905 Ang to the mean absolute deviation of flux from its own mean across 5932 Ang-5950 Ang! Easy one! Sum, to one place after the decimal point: 72.5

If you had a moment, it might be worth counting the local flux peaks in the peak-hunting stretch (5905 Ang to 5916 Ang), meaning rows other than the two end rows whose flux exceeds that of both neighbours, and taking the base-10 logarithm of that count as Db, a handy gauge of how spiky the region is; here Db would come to 0.30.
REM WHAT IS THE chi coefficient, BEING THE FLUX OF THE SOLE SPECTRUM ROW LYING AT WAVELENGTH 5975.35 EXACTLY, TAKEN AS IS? 70.52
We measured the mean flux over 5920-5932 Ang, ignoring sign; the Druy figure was 72.7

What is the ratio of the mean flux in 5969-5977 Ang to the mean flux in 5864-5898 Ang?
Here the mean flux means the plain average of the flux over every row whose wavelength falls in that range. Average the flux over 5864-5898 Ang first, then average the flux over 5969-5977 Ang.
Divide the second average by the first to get 1.00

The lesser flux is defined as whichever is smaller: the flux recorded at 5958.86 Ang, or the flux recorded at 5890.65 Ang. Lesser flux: 60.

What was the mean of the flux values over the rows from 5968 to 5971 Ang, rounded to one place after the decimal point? 72.4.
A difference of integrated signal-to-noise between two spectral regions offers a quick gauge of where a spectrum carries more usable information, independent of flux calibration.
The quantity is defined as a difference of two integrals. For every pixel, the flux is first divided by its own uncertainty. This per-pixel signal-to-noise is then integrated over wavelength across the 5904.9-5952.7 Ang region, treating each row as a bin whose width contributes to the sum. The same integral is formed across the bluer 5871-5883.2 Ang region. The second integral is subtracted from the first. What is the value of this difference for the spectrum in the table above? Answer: 1797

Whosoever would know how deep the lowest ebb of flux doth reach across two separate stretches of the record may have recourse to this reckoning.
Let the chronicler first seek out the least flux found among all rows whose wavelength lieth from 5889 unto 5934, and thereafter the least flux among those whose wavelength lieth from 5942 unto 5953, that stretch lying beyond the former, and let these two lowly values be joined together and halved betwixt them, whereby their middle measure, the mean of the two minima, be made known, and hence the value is 64.5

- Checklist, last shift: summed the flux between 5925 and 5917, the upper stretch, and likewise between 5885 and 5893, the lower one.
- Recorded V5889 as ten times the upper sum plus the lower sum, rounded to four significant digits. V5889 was 4821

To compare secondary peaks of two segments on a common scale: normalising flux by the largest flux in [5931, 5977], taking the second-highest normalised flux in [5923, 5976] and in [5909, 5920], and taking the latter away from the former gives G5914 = 0.02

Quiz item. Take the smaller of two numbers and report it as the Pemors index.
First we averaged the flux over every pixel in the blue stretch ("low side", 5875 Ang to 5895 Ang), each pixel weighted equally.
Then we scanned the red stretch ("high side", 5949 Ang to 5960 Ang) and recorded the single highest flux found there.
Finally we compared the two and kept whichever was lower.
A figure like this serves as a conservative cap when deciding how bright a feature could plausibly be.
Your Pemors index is 70.1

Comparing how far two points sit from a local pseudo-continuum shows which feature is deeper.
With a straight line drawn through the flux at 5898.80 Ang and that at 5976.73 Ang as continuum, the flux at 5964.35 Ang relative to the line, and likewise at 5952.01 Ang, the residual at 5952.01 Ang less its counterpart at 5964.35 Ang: 2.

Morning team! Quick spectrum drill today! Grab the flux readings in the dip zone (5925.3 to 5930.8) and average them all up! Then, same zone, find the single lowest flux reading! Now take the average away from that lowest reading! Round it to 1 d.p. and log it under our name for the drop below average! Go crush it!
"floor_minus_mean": -1.8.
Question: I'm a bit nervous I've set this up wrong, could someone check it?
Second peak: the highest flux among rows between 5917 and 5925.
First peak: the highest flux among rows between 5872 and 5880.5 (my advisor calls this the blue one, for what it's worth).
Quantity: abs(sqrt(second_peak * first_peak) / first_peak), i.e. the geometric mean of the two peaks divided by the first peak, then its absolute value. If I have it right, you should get 1.007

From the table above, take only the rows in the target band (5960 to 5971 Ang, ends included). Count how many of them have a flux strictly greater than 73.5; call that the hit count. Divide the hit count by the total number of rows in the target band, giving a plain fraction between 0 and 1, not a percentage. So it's 0.00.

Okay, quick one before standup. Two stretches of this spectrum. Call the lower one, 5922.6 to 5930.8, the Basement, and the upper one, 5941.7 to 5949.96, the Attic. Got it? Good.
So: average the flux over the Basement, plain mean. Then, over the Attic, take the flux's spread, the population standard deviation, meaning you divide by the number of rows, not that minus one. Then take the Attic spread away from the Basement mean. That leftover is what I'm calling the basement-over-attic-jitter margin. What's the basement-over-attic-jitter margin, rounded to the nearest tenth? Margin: 71.2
